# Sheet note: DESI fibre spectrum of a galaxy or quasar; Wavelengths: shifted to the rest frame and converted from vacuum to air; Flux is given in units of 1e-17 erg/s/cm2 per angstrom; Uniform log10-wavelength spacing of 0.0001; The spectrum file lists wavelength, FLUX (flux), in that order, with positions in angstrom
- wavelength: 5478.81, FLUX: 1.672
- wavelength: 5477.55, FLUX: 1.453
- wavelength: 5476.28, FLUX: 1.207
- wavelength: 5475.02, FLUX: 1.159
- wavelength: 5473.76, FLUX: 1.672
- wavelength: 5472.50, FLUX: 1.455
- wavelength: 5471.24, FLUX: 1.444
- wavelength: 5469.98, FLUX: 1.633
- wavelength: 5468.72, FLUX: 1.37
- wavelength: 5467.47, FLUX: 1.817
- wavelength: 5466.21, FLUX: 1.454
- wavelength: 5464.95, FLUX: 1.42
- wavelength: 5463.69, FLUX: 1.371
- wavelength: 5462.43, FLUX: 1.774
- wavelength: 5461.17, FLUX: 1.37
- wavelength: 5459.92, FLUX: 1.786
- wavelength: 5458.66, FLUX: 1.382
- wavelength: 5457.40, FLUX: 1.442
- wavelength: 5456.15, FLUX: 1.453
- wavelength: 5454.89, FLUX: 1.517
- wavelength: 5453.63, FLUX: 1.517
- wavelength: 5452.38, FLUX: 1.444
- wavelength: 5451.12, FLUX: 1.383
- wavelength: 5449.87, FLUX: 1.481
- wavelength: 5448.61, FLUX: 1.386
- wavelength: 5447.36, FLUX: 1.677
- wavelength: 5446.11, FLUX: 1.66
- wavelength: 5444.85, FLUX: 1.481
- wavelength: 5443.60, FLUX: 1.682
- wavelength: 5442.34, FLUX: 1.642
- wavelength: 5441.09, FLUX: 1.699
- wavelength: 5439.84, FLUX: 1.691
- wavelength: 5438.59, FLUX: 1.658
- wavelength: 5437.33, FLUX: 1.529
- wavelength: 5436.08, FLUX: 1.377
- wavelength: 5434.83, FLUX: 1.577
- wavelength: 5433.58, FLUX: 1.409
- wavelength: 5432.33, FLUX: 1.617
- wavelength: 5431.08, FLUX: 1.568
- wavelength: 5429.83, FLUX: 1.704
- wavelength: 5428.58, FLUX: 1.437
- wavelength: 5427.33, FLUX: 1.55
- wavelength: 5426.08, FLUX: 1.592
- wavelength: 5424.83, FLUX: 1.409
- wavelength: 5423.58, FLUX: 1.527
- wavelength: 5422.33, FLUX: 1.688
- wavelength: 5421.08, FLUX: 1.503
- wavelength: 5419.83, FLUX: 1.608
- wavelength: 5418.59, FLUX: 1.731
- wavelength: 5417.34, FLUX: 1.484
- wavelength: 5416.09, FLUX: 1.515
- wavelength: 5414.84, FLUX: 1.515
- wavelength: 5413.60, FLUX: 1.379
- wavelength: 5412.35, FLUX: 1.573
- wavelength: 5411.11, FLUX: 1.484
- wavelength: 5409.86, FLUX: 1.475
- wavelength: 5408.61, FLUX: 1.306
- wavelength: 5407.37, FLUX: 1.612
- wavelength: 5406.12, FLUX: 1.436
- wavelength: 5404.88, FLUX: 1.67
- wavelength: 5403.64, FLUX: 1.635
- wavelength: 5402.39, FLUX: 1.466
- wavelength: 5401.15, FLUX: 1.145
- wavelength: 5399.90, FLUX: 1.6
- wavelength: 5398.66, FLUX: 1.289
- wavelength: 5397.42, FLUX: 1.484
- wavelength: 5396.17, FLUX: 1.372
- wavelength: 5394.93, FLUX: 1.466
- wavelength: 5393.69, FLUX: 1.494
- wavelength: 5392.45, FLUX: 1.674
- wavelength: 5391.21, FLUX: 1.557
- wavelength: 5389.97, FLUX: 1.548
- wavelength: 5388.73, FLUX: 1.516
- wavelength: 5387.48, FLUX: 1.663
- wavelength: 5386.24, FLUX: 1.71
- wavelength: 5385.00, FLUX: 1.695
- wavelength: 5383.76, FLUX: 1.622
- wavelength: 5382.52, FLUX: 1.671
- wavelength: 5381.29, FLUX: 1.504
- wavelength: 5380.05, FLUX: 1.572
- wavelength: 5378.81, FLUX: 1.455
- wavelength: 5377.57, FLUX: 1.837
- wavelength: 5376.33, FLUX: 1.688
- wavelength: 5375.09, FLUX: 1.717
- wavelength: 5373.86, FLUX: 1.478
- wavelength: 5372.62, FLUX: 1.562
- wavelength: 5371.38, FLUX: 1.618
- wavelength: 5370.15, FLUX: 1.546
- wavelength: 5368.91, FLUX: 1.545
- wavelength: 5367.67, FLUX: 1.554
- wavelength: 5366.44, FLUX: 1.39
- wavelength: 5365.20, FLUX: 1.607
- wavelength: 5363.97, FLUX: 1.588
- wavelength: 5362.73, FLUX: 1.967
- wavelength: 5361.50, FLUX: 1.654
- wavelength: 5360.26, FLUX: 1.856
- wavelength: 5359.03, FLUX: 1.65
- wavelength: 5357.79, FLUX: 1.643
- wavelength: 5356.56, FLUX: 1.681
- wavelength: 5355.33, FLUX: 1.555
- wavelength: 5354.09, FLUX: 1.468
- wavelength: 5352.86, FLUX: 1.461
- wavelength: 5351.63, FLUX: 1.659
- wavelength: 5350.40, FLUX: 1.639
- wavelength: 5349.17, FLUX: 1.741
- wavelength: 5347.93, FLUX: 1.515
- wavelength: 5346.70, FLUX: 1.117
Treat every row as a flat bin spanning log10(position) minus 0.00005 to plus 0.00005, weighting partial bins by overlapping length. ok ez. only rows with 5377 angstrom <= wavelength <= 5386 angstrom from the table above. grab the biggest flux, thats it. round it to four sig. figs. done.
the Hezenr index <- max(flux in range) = 1.837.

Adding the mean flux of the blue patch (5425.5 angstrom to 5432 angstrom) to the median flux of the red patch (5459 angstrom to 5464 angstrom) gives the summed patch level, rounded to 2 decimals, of 3.14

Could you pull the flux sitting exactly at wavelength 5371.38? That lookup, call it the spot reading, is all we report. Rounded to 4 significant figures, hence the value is 1.618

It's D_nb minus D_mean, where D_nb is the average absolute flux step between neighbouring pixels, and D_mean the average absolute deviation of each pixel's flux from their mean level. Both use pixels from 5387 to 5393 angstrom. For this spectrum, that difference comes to 0.01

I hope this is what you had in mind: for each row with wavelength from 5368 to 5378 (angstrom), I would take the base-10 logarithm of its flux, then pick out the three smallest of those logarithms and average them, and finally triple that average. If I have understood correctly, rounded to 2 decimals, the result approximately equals 0.55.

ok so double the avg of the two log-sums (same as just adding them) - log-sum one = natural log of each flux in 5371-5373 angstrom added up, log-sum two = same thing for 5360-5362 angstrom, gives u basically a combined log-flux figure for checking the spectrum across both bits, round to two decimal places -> 2.05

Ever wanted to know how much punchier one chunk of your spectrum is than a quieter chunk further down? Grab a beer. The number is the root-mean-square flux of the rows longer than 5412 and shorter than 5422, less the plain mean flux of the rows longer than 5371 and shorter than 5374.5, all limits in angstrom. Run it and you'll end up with -0.01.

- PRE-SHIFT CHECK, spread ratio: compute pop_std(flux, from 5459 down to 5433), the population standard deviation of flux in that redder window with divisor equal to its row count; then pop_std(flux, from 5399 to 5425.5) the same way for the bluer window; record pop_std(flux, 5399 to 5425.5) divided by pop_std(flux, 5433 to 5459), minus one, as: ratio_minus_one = 0.15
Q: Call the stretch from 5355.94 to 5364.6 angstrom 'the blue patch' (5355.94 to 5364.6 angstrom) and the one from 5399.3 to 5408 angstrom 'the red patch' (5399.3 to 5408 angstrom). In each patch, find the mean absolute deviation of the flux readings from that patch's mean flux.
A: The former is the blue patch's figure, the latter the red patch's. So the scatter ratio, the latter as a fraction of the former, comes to 1.3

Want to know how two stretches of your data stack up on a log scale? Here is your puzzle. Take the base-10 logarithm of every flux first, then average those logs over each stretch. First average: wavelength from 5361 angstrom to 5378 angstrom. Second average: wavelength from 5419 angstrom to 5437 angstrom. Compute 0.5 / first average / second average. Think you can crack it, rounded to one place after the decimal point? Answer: 12.8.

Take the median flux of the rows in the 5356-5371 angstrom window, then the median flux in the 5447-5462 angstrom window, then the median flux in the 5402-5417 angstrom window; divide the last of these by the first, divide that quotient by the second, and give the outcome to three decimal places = 0.637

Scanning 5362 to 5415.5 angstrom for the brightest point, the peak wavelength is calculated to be 5362.73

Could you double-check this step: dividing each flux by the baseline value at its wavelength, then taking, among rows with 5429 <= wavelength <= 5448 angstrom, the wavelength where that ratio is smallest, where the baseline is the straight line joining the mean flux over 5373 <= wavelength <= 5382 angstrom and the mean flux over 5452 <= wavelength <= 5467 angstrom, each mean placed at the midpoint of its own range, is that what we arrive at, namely 5436.08 angstrom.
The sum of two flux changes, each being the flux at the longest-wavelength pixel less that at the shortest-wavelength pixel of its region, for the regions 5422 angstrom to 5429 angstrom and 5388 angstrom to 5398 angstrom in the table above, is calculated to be -0.28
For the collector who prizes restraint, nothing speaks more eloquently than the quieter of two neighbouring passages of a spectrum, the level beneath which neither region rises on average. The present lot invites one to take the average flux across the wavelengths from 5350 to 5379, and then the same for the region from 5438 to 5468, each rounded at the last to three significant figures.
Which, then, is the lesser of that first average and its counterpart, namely 1.55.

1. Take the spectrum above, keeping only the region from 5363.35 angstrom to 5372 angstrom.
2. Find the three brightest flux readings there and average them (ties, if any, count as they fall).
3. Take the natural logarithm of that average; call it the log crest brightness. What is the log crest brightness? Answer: 0.473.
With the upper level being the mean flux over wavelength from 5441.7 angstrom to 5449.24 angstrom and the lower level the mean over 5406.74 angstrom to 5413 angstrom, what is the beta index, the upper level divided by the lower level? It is 1.07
